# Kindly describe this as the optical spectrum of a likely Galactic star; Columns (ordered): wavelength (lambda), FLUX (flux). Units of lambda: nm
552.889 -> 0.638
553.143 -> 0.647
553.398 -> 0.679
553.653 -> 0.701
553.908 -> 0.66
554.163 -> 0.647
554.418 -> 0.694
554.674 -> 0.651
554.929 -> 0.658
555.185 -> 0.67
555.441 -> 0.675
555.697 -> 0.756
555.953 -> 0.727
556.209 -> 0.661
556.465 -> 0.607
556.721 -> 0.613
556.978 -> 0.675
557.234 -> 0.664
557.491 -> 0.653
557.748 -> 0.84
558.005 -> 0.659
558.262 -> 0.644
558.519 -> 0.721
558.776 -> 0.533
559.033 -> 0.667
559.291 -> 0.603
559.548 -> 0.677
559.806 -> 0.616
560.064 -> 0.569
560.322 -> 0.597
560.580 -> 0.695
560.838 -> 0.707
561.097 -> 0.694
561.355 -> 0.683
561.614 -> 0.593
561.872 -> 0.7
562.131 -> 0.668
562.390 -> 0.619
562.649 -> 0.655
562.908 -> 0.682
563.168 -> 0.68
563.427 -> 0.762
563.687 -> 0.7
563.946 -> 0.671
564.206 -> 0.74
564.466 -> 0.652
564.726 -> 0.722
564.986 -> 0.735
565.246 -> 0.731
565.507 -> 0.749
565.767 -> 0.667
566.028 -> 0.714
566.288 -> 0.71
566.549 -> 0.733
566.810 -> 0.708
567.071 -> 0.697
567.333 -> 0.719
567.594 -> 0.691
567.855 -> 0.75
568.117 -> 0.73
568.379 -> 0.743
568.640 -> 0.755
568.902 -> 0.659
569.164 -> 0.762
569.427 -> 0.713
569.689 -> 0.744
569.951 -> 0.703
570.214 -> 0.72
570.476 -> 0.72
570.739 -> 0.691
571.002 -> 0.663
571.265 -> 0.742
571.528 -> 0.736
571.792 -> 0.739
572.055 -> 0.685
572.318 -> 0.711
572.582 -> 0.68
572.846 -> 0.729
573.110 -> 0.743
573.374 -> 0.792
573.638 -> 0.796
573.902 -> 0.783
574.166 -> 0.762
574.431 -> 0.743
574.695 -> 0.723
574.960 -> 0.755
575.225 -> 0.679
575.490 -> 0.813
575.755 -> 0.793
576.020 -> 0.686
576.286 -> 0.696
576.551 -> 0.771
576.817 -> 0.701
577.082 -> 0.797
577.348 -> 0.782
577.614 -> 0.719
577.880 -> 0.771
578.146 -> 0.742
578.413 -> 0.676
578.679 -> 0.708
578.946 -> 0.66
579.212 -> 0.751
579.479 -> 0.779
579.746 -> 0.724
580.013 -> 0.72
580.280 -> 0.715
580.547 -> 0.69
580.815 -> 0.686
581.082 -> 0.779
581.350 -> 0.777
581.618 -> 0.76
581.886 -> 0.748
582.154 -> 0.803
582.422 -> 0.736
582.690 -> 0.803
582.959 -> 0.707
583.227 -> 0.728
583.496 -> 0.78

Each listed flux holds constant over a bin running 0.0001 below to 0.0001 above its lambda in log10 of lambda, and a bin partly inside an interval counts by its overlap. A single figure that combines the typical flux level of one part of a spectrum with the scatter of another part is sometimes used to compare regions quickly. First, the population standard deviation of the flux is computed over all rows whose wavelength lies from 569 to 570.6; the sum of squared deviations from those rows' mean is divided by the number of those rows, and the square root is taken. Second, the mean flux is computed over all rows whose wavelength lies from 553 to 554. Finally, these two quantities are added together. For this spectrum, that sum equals 0.69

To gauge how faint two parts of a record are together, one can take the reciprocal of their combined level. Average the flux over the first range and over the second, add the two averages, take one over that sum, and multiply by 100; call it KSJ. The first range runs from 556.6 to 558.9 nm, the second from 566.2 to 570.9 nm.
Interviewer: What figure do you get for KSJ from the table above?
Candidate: 72.1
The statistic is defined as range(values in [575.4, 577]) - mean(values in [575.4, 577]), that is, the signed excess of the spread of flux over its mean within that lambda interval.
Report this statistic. -0.616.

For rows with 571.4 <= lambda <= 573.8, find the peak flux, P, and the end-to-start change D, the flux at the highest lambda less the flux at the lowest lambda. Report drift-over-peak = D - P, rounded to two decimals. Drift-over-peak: -0.74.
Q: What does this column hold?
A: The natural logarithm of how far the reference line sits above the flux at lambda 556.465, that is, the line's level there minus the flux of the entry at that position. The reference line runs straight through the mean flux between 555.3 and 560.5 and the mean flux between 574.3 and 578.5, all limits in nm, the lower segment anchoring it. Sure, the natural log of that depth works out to -3.11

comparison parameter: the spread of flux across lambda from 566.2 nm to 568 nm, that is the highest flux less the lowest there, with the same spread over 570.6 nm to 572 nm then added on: 0.14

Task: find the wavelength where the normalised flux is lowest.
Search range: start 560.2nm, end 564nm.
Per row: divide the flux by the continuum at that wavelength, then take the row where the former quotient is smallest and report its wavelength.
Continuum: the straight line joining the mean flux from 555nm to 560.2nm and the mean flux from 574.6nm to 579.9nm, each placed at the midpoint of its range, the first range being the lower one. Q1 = 561.614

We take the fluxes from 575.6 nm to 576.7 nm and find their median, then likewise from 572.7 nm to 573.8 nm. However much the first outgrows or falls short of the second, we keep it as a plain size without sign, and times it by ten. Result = 0.34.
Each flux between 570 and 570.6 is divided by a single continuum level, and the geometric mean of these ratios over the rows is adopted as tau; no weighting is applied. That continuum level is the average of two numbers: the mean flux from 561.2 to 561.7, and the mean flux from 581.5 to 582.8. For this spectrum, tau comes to 1.02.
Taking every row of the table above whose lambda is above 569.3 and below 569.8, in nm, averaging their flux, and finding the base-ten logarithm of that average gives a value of -0.138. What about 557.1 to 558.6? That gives -0.157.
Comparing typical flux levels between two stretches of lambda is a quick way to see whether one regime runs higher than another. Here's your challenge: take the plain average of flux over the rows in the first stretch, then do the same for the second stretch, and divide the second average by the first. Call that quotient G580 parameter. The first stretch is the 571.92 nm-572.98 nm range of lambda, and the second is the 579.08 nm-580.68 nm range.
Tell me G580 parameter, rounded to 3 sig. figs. 1.04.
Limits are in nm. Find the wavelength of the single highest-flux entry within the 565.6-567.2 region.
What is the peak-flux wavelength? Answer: 566.549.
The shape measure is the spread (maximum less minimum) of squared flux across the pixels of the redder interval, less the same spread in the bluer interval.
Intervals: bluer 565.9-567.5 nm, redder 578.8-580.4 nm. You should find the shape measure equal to 0.12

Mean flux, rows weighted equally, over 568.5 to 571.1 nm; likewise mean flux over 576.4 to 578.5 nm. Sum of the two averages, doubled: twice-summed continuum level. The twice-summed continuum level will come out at 2.92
